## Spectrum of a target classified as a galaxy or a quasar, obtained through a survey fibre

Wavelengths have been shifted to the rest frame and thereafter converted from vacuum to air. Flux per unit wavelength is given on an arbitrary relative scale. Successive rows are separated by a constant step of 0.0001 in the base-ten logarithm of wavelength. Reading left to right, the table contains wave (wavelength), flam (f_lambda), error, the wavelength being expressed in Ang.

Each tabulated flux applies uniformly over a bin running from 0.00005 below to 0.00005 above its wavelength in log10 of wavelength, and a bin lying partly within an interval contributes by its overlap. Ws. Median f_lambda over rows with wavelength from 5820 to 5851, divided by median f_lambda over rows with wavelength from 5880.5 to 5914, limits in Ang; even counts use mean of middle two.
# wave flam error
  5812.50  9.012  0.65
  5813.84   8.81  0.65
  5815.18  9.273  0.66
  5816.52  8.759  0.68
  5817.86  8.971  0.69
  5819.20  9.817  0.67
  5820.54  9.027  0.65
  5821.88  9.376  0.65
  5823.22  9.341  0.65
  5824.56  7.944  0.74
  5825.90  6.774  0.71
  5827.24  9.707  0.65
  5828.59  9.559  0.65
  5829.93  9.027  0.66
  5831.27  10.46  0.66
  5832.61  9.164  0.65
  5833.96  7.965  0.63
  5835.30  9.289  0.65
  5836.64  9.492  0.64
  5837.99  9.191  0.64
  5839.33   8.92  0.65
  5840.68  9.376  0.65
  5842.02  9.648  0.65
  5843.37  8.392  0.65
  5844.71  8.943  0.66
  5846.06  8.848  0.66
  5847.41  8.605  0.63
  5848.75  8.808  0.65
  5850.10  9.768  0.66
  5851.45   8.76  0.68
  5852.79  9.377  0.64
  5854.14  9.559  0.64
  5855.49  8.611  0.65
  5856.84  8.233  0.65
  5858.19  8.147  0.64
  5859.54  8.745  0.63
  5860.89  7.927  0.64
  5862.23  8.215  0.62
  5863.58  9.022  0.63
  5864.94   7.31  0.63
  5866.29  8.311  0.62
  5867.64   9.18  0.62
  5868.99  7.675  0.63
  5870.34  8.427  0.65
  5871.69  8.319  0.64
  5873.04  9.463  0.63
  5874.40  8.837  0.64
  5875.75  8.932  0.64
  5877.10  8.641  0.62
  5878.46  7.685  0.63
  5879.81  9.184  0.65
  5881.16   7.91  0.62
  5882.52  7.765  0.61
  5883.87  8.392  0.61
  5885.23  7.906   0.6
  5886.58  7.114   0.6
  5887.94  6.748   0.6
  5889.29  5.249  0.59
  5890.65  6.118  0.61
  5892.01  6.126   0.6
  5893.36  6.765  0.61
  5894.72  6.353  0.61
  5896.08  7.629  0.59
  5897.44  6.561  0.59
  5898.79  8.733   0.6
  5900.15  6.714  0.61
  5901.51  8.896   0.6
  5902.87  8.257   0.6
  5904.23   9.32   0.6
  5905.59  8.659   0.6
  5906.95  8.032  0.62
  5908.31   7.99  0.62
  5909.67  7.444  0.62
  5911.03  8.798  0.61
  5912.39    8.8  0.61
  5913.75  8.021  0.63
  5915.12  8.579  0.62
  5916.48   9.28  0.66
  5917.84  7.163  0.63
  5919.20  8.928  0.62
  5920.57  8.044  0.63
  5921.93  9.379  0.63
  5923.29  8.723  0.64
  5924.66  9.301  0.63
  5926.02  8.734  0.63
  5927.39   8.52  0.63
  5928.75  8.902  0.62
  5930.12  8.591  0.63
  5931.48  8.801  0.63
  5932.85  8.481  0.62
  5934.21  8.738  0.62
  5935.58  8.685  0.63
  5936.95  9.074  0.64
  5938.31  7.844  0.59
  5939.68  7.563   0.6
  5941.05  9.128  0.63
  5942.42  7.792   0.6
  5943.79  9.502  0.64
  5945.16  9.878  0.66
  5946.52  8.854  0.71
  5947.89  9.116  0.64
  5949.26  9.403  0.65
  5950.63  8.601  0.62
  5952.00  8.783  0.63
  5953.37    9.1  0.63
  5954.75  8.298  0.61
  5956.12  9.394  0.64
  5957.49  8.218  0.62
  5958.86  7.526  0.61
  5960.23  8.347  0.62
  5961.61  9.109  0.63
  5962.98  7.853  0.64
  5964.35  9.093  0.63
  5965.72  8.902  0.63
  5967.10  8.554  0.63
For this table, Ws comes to 1.16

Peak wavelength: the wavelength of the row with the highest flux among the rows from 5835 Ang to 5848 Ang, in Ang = 5842.02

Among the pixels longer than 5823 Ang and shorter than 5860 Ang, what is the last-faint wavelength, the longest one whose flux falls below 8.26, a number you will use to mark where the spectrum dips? 5858.19 Ang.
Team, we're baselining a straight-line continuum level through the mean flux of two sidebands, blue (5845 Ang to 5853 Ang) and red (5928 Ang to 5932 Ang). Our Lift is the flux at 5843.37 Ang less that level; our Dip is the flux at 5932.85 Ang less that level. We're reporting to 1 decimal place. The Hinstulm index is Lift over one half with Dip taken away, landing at -0.8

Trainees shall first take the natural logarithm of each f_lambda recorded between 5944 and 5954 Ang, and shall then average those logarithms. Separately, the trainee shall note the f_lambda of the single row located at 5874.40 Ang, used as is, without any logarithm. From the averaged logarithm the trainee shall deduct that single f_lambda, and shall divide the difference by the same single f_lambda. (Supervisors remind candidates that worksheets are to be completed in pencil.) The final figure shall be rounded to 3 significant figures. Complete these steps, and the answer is -0.750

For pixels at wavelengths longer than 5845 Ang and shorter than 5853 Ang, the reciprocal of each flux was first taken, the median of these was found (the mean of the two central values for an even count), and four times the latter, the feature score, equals 0.45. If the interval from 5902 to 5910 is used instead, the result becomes 0.49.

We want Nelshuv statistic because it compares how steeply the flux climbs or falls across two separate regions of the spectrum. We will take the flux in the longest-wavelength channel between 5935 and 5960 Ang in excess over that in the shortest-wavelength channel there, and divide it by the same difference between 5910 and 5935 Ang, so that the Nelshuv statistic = 19.3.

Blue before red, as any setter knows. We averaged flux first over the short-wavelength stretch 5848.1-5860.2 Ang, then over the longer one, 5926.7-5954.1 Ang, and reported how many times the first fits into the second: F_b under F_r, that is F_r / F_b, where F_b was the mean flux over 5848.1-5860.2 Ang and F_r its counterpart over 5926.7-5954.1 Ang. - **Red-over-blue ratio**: 0.99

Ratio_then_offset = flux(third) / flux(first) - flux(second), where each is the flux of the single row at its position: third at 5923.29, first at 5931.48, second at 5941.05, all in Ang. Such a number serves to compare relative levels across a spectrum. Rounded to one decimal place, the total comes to -8.1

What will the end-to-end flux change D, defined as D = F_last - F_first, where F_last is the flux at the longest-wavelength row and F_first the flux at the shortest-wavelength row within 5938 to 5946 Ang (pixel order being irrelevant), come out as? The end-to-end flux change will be 2.0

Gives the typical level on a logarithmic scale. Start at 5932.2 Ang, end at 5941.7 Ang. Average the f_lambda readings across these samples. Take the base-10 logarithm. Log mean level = 0.93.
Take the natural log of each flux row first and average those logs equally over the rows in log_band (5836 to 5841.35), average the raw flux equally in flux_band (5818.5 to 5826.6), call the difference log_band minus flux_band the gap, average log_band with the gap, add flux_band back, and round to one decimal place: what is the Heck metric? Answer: 6.6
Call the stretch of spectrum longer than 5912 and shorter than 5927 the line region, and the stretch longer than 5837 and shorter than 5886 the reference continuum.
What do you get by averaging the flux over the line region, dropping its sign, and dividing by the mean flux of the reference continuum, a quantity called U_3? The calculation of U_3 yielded 1.00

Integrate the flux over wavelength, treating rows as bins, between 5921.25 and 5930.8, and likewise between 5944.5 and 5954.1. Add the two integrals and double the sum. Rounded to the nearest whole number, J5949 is 344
